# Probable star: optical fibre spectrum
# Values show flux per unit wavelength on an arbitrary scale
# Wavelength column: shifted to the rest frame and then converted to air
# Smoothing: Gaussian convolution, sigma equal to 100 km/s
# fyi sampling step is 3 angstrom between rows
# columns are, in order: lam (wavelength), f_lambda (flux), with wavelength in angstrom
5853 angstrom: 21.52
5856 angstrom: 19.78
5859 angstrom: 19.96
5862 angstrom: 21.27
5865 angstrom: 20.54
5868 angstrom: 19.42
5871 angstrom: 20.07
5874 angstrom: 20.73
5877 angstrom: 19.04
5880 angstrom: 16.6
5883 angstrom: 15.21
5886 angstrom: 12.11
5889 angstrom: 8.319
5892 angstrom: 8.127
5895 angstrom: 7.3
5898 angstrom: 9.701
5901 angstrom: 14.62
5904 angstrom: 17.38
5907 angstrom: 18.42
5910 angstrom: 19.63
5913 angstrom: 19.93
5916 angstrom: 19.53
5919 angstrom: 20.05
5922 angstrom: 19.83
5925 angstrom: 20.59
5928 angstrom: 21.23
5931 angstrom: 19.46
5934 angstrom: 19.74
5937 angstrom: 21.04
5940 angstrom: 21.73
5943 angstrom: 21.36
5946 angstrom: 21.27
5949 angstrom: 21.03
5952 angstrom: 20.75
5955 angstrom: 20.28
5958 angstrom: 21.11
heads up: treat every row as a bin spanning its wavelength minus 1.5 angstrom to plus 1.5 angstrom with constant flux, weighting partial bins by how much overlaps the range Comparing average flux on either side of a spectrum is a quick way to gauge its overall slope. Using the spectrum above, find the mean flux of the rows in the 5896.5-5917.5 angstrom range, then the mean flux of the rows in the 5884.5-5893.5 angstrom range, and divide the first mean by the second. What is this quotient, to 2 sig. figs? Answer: 1.8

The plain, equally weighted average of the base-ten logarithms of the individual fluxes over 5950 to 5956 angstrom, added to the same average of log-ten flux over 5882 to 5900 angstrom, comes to 2.30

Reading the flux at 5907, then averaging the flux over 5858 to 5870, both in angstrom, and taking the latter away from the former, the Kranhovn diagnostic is -1.9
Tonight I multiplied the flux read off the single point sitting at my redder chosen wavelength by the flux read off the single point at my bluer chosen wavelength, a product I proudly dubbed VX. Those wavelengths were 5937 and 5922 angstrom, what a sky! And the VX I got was 417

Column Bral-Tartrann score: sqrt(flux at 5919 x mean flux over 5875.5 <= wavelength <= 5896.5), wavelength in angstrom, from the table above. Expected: 15.8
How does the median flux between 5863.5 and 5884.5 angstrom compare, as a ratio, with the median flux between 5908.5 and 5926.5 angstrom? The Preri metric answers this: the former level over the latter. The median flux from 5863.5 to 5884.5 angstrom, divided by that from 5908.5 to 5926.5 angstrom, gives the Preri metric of 0.98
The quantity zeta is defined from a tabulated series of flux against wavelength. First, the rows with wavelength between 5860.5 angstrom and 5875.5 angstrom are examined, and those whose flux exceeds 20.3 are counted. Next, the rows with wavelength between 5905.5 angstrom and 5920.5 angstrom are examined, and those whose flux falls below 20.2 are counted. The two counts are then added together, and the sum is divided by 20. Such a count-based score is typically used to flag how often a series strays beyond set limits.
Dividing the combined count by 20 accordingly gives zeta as 0.40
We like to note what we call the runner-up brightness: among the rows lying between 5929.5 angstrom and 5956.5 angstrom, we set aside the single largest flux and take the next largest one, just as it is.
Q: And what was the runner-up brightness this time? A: 21.36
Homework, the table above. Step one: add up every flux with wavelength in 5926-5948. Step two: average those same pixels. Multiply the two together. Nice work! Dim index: 3038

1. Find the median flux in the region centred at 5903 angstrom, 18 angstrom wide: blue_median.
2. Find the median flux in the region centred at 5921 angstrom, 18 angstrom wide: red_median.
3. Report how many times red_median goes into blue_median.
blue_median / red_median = 0.80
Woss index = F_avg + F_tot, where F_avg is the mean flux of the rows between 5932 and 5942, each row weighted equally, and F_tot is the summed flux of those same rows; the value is 83.3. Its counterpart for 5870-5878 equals 79.8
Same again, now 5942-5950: 84.9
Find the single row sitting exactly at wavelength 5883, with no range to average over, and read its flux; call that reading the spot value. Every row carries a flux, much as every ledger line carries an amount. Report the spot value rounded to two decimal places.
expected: 15.21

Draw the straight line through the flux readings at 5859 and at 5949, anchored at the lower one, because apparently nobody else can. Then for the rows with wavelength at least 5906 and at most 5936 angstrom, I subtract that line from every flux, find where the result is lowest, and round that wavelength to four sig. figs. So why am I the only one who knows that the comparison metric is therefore 5907 angstrom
